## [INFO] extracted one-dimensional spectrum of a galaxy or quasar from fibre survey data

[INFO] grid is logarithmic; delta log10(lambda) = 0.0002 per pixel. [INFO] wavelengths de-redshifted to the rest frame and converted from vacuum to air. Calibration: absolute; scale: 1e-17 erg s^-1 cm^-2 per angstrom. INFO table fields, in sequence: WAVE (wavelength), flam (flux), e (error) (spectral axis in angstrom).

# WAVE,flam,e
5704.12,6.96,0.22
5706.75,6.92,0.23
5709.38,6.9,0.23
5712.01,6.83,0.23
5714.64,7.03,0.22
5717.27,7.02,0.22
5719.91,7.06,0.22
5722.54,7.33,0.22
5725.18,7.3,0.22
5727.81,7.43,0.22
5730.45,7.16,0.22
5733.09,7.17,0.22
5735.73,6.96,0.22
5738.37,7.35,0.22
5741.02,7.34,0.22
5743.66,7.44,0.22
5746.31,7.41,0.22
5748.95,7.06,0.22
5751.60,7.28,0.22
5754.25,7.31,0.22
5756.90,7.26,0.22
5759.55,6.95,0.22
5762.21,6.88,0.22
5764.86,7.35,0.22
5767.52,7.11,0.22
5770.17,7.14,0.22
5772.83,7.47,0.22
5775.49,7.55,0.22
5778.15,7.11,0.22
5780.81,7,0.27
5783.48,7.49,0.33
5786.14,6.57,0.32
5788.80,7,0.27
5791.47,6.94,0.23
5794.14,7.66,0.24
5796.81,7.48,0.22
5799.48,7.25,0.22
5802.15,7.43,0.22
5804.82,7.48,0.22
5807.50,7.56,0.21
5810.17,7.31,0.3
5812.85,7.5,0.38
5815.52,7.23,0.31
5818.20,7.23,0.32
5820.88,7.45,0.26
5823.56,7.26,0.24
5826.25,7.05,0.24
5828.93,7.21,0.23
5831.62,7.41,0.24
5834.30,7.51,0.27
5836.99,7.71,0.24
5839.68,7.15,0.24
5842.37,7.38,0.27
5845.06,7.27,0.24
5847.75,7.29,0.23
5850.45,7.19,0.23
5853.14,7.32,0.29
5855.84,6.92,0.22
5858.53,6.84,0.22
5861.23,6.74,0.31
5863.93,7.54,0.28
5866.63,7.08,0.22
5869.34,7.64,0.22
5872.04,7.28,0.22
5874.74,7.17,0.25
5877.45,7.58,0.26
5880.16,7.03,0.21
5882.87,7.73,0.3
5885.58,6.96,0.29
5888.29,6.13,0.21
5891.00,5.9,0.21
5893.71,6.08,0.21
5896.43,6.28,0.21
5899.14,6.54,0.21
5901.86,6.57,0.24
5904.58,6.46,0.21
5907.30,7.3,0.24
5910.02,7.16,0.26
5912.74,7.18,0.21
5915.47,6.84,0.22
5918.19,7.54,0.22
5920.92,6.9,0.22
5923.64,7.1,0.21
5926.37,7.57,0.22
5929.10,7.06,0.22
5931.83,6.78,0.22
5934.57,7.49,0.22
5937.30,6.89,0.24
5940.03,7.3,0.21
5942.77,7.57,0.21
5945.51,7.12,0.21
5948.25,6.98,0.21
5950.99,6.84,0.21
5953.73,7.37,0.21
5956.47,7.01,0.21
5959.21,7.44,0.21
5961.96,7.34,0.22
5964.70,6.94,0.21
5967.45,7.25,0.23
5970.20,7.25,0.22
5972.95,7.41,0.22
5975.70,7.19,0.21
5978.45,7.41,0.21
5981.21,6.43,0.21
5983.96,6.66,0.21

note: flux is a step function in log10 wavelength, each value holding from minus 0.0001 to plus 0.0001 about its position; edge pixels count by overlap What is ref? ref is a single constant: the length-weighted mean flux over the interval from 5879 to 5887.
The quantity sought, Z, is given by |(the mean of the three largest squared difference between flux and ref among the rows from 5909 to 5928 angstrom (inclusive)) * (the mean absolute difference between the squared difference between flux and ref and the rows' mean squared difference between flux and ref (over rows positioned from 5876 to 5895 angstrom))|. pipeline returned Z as 0.082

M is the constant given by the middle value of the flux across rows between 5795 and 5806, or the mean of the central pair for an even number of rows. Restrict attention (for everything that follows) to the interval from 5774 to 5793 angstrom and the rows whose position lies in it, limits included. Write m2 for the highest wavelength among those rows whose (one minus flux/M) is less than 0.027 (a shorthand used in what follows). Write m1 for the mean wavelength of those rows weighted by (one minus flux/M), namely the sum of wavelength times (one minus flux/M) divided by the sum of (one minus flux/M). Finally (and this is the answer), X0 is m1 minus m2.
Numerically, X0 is 2.6 angstrom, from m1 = 5786.1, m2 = 5783.48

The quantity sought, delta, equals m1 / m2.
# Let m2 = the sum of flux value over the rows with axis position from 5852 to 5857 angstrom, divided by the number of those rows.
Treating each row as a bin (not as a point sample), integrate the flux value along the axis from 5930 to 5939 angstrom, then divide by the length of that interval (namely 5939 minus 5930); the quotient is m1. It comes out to 0.99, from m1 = 7.1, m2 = 7.12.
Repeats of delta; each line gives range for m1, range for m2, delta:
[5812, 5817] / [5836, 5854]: 1.00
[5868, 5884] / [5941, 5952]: 1.04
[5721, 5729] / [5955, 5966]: 1.02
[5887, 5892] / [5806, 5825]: 0.82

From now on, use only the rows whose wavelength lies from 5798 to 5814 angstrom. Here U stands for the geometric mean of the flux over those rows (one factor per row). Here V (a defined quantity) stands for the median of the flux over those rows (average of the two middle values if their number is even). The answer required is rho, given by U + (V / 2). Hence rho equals 11.1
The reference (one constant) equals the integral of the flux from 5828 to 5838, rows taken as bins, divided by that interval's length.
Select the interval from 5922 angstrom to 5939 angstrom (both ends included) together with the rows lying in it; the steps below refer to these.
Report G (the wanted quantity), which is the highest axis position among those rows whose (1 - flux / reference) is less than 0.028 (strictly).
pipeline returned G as 5934.57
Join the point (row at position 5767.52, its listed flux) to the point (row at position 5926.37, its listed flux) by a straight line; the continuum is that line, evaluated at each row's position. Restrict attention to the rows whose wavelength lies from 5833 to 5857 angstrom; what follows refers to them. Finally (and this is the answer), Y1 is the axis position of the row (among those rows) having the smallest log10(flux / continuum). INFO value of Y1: 5855.84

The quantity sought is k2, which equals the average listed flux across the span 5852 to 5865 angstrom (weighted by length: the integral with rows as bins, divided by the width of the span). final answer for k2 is 7.06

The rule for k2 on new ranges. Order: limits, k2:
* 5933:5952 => 7.17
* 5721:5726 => 7.31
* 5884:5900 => 6.33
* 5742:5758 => 7.30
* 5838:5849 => 7.29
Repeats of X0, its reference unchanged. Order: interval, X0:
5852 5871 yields -10.6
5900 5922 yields -9.1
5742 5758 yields -5.3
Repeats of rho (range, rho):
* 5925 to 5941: 10.8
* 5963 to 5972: 10.8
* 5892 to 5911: 9.9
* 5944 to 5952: 10.5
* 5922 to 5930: 10.8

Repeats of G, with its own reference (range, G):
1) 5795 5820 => 5812.85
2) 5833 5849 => 5847.75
